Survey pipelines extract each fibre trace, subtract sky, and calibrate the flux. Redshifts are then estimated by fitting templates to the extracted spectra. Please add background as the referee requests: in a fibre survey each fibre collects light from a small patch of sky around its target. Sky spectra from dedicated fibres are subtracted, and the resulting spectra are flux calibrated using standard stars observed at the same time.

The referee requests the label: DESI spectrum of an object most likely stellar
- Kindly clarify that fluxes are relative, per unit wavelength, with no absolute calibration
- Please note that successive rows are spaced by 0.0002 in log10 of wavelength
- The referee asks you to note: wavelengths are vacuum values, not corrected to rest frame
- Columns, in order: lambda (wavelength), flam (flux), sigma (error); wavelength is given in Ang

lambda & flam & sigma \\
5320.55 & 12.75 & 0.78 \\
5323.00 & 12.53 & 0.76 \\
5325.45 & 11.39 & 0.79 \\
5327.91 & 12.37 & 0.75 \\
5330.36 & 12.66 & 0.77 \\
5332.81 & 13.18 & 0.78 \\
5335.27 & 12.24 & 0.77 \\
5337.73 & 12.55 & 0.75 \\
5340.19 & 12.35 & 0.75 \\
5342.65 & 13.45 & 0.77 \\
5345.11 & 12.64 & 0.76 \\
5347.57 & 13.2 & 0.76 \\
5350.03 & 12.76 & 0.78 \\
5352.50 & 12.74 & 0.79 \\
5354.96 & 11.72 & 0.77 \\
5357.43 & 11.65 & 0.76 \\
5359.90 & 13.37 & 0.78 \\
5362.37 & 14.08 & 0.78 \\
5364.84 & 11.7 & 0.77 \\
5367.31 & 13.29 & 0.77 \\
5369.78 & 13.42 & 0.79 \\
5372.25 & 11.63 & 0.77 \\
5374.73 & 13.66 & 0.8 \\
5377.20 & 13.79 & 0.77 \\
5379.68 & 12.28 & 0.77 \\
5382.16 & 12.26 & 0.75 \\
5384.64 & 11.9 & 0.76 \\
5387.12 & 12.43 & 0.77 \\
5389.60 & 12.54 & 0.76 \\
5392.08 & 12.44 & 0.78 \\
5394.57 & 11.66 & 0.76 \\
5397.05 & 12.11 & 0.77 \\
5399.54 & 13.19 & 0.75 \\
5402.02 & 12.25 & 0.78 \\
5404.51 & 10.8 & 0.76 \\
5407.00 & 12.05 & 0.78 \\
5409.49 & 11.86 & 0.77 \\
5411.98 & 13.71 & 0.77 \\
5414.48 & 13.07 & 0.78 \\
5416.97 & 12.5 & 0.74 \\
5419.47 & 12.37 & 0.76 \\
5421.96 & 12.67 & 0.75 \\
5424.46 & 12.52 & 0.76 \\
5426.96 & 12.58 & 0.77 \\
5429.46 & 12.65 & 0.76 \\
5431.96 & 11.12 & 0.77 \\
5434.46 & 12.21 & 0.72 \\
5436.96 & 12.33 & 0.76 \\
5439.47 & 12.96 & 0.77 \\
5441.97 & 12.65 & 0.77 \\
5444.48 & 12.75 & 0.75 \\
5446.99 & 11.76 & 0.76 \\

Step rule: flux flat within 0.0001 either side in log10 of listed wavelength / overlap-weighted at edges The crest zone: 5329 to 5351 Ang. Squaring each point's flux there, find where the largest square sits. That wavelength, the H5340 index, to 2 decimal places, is 5342.65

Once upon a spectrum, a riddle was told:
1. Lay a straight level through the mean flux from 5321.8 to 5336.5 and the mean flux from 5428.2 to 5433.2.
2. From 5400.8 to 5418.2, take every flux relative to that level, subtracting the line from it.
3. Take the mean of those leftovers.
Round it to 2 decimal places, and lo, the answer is 0.33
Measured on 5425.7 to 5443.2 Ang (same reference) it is 0.49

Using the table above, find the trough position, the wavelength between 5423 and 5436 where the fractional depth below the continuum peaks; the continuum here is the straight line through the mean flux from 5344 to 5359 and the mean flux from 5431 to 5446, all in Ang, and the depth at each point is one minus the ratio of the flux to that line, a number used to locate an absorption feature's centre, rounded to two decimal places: 5431.96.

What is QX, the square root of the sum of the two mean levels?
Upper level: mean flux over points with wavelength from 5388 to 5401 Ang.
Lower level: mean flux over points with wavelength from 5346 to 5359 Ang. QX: 4.98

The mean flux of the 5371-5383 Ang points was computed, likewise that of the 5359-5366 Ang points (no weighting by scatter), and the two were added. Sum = 25.8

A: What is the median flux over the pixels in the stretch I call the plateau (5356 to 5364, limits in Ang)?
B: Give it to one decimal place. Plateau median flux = 13.4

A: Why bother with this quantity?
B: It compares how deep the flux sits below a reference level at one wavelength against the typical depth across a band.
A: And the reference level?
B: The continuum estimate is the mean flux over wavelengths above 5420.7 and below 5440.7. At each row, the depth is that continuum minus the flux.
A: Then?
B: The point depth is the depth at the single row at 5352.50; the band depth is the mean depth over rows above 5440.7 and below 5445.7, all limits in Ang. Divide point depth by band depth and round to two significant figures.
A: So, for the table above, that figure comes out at 1.1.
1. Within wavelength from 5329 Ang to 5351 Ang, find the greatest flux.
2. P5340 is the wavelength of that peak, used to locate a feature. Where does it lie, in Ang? 5342.65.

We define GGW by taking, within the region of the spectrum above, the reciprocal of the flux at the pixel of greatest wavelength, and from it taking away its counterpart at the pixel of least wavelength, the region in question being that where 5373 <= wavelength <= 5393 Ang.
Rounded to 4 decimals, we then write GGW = 0.0072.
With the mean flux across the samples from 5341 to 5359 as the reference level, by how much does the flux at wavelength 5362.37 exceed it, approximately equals 1.5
